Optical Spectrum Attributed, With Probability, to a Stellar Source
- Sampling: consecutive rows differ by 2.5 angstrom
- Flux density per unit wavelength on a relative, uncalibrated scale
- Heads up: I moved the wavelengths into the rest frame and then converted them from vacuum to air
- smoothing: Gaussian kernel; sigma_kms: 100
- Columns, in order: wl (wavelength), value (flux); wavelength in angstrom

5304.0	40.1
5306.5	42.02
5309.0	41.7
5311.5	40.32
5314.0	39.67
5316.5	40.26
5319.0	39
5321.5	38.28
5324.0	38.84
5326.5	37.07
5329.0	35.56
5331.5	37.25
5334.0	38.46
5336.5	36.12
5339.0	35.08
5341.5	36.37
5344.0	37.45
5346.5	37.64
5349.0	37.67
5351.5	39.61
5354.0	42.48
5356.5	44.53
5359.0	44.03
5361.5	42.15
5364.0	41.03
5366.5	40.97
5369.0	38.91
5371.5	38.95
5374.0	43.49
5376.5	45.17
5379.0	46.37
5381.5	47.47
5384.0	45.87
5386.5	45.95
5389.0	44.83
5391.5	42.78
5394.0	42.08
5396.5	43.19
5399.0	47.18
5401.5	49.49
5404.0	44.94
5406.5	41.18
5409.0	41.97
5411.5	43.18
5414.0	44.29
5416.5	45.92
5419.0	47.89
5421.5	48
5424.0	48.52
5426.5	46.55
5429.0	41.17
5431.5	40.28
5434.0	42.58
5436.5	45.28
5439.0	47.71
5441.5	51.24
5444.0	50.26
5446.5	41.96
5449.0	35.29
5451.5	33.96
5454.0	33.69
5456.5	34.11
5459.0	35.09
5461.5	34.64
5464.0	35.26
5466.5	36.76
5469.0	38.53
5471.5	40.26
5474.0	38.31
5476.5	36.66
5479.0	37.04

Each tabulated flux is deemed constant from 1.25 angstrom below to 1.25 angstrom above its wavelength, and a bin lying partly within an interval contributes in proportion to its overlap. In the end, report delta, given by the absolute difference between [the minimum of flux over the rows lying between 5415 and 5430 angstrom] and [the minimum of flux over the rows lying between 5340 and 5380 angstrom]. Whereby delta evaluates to 4.8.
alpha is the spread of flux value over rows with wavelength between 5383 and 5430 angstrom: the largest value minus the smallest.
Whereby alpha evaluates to 8.3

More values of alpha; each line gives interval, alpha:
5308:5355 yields 7.4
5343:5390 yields 10.0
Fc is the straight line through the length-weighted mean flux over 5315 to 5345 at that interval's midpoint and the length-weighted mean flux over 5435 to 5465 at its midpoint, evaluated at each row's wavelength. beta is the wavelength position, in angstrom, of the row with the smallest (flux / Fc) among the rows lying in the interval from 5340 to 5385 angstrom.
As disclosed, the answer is 5341.5 angstrom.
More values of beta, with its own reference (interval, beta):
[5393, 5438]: 5431.5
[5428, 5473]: 5454.0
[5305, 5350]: 5339.0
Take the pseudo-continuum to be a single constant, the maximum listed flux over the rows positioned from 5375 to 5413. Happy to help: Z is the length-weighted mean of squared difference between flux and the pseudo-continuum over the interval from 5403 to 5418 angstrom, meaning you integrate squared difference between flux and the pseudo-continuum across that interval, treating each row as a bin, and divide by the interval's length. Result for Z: 37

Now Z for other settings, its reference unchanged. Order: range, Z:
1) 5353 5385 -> 47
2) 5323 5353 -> 151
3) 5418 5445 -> 22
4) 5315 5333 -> 133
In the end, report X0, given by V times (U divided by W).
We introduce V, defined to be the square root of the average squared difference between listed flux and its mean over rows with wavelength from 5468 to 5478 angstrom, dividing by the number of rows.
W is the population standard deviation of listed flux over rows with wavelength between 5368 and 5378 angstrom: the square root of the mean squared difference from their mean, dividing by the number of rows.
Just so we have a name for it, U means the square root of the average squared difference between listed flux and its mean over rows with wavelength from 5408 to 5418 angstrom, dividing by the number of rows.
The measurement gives 1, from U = 1.5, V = 1.3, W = 2.8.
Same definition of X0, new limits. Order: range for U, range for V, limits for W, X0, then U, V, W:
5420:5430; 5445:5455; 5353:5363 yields 10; 2.9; 3.4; 1.0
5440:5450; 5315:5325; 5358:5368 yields 4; 6.5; 0.7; 1.2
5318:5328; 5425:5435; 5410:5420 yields 1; 0.8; 2.4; 1.8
